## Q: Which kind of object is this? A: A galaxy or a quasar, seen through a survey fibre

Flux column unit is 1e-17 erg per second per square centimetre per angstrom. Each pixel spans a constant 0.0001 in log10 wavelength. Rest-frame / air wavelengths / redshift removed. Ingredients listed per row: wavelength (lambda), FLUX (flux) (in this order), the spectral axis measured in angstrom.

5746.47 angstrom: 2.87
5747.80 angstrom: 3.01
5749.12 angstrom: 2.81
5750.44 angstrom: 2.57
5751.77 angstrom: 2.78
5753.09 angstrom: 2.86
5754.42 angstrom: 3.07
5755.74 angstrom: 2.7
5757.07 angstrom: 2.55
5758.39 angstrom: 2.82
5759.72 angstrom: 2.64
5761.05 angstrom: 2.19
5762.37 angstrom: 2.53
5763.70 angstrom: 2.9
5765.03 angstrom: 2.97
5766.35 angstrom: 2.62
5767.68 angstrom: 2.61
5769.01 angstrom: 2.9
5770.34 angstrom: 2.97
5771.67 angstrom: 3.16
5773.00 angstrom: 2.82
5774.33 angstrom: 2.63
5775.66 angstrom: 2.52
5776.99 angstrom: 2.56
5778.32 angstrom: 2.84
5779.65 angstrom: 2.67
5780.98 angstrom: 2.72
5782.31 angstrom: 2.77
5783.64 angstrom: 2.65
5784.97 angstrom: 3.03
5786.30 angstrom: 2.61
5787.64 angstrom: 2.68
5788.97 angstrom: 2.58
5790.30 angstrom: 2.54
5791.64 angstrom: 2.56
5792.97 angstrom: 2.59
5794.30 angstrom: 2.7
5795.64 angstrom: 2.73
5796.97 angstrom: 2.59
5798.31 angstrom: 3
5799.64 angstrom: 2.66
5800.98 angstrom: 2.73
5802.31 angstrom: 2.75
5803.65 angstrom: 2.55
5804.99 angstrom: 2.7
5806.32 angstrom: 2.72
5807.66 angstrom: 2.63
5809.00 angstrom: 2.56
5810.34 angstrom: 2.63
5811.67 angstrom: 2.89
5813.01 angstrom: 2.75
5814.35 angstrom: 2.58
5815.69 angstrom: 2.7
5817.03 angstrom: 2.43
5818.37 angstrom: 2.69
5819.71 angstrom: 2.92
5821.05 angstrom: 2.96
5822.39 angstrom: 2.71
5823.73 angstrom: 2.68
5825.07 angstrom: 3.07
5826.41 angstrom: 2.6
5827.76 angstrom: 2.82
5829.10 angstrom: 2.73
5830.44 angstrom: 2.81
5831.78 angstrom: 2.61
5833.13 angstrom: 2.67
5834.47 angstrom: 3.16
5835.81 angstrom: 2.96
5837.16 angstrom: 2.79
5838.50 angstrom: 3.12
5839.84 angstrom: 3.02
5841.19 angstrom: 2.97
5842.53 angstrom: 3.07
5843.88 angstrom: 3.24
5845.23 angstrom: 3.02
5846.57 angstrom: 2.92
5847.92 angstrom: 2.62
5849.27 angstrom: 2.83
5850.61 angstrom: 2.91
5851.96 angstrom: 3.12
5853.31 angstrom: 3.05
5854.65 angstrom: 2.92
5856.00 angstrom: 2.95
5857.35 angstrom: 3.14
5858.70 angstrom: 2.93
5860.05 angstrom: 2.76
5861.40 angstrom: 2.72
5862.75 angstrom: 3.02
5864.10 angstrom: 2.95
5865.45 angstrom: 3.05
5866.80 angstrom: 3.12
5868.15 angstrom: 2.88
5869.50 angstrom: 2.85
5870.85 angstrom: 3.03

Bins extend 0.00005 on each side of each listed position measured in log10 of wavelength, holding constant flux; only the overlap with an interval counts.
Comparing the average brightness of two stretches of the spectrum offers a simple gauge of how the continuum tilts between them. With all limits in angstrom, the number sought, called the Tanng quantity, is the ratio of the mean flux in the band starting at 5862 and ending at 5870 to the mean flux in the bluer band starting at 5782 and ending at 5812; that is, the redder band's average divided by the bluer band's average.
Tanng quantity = 1.11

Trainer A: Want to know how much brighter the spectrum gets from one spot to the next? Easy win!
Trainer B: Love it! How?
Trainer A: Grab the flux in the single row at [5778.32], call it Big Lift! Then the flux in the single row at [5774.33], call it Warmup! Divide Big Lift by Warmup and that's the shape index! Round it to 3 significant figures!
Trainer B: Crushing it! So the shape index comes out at 1.08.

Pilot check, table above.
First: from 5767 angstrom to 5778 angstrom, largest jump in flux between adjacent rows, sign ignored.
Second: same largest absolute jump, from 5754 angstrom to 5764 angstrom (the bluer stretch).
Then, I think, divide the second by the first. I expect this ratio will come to 1.3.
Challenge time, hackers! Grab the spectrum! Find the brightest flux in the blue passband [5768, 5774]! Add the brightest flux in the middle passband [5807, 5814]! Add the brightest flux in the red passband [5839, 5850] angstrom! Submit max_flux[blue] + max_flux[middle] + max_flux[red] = 9.29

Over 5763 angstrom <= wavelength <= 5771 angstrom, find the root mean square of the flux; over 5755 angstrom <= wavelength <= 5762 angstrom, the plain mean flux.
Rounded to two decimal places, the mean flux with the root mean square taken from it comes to -0.25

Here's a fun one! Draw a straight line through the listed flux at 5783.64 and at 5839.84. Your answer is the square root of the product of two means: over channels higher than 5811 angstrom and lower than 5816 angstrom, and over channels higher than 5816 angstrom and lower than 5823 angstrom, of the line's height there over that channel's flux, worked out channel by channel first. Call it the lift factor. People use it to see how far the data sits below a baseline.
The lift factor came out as 1.05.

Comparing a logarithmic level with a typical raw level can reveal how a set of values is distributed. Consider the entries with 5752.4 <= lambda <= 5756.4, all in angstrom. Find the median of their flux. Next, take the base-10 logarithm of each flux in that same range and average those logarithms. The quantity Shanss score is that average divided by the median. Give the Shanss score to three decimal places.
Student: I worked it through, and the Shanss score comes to 0.160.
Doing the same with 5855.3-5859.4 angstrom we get 0.162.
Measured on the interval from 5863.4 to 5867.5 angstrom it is 0.158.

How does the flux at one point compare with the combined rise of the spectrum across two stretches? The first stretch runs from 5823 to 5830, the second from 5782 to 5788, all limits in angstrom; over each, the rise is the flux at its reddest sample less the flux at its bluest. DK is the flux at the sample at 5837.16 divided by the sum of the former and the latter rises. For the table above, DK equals -70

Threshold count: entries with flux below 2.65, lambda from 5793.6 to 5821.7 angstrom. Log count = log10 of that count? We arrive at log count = 0.85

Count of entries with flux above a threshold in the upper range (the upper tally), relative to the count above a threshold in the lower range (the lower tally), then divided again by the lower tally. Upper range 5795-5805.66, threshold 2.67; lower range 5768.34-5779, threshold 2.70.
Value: 0.20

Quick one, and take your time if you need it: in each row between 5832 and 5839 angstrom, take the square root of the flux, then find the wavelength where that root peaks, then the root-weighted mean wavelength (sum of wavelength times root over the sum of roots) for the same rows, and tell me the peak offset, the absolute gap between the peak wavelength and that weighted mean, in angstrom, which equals 1.4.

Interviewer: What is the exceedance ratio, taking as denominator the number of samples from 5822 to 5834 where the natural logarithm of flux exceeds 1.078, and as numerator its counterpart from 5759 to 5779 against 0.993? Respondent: 7.0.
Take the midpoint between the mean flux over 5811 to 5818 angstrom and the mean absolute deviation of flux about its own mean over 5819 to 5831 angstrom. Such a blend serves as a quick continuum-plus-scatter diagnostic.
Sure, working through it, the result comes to 1.39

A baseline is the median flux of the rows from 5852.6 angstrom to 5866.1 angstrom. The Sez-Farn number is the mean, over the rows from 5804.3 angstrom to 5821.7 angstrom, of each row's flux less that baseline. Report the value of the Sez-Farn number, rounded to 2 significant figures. -0.25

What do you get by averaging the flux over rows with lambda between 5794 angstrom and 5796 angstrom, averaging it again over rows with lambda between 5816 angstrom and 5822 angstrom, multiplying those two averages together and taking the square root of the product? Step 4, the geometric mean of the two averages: 2.73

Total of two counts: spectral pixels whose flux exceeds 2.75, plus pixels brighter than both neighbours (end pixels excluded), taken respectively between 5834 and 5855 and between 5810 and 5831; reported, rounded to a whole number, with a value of 20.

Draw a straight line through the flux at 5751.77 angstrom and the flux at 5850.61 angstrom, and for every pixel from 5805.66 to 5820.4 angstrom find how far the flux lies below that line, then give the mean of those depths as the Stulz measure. 0.18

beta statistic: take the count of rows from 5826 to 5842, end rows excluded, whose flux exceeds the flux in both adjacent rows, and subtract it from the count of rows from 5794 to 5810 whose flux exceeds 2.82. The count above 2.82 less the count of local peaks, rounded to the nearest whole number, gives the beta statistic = -3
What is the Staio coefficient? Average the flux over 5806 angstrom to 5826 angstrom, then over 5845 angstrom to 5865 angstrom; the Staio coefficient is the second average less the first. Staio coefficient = 0.20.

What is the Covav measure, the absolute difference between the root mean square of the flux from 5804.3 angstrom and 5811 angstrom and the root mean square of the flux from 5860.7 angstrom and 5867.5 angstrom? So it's 0.33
